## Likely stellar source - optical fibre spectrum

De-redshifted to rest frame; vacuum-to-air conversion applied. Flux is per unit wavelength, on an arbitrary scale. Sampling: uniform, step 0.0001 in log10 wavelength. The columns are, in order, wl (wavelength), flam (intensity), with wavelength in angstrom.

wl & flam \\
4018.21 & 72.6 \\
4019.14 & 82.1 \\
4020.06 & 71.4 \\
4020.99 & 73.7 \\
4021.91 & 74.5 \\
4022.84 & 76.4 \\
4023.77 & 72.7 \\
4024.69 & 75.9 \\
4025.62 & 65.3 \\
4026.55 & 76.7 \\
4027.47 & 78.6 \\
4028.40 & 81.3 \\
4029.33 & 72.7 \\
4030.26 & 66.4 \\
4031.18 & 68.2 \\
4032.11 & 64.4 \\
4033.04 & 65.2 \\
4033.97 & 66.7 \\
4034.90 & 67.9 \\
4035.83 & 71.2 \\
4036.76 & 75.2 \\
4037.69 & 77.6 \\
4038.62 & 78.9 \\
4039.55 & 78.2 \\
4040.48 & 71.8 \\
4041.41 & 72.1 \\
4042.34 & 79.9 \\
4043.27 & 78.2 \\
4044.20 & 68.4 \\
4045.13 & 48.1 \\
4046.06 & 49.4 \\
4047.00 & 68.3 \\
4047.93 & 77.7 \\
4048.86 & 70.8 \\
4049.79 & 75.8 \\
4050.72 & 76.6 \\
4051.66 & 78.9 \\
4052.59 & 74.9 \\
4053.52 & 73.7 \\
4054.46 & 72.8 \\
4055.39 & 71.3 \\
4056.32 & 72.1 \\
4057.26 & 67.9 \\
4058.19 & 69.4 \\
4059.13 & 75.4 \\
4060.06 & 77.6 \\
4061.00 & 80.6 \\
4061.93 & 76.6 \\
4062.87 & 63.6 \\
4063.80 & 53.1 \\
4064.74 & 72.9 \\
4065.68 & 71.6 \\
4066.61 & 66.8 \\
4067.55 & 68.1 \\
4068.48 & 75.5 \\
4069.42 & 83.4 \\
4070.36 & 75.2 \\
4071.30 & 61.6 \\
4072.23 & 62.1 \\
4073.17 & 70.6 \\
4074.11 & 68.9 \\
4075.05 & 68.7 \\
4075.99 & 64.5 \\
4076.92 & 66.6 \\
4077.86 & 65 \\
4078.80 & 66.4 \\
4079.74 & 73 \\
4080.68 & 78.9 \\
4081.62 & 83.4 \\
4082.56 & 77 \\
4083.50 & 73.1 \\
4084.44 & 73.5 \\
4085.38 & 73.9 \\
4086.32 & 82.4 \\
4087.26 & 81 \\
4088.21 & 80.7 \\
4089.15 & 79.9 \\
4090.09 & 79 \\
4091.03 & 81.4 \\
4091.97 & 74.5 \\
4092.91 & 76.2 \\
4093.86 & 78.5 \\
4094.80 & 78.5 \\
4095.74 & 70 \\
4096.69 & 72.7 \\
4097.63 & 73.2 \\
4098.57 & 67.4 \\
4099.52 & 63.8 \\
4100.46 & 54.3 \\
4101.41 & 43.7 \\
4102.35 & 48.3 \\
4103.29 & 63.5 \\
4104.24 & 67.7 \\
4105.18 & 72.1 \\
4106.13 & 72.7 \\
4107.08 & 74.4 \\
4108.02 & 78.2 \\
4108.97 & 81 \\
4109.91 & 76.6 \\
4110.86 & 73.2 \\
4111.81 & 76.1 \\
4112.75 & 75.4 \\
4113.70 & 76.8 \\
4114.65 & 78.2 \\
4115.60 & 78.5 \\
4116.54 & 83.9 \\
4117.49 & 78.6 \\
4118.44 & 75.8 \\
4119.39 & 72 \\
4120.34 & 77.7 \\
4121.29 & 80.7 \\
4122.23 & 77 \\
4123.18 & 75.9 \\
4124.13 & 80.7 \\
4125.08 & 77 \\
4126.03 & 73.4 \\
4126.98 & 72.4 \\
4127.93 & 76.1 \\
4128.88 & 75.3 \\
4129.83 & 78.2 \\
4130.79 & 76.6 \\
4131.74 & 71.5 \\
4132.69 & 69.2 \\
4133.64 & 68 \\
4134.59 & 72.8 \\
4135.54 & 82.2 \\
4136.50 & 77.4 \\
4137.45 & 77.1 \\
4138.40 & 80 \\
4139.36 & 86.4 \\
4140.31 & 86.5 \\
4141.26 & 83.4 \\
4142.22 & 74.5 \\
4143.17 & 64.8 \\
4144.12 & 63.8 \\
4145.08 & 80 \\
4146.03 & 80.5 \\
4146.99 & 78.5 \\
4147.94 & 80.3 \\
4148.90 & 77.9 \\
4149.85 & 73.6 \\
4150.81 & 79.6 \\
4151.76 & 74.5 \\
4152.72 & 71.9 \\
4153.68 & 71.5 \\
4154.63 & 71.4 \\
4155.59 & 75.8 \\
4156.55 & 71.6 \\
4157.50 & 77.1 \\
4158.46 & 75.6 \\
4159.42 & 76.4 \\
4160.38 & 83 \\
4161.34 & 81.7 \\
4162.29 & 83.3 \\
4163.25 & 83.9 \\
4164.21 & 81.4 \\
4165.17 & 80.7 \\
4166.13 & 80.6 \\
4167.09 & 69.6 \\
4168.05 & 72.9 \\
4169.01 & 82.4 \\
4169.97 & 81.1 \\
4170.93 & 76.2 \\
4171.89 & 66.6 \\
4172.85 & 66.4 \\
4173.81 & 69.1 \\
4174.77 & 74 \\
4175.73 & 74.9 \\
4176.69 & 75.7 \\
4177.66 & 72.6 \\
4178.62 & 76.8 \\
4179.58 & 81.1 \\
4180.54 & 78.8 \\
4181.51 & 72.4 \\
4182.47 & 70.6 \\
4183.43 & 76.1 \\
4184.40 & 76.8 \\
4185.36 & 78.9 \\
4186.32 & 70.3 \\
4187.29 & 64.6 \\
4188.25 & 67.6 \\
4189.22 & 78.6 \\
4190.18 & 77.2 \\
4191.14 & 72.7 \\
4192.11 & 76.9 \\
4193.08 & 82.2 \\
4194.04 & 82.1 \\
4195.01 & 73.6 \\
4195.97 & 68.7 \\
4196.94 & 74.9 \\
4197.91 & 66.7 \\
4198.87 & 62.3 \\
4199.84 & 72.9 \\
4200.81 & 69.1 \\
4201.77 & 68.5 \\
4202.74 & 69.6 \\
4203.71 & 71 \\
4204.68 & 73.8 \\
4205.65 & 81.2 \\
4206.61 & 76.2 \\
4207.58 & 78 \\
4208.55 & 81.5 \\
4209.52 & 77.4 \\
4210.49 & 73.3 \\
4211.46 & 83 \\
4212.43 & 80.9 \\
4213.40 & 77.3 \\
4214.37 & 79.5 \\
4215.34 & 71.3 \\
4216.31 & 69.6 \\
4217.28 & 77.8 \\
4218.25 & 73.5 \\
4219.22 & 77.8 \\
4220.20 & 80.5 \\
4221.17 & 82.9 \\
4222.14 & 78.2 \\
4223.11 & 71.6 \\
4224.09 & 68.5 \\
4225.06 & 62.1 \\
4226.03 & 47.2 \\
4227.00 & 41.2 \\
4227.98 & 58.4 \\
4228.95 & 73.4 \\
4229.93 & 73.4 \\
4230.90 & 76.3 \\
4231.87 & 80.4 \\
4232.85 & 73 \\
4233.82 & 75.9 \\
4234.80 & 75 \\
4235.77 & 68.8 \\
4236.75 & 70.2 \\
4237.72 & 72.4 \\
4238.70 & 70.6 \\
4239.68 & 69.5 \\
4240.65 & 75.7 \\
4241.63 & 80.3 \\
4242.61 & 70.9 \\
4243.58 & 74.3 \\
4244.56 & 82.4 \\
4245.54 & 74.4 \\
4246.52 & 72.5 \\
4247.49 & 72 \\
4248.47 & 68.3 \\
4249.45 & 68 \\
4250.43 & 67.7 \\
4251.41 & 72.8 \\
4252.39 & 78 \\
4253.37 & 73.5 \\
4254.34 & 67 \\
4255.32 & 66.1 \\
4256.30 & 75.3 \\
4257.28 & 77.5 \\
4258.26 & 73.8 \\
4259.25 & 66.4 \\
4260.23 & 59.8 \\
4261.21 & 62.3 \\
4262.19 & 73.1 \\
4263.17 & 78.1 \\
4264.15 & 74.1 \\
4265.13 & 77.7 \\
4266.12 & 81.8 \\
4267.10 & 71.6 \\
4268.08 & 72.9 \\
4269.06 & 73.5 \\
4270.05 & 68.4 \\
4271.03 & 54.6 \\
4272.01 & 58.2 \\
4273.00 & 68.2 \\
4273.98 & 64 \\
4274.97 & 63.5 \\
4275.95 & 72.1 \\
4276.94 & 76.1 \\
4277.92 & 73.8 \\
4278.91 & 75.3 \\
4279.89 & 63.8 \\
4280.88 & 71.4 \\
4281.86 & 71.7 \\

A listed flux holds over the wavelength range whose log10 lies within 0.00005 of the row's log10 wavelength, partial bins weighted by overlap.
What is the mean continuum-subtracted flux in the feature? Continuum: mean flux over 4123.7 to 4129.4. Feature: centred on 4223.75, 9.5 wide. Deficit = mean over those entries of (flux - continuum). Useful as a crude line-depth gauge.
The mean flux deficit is -9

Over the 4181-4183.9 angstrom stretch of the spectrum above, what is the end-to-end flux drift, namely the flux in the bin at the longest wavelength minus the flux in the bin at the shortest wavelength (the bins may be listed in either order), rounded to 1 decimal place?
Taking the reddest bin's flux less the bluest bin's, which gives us 3.7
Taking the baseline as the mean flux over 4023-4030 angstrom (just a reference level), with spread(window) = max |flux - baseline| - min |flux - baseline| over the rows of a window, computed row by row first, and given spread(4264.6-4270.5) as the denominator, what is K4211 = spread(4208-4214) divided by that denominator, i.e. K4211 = 1.2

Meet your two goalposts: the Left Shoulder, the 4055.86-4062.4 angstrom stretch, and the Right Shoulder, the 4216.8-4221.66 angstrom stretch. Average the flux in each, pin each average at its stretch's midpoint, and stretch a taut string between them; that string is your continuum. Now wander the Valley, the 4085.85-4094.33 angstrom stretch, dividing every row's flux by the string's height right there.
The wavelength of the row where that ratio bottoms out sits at 4091.97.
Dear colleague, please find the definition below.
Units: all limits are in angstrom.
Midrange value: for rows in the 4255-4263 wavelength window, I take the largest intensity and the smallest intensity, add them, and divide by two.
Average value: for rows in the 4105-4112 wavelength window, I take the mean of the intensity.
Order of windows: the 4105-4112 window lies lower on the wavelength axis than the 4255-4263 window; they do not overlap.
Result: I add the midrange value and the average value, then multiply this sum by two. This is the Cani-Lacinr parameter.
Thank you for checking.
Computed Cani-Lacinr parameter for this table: 288.4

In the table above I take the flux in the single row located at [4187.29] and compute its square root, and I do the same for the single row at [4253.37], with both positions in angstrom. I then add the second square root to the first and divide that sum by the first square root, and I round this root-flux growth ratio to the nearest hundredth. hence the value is 2.07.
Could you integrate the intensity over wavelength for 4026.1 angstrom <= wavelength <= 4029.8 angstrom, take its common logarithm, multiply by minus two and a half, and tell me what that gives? -6.1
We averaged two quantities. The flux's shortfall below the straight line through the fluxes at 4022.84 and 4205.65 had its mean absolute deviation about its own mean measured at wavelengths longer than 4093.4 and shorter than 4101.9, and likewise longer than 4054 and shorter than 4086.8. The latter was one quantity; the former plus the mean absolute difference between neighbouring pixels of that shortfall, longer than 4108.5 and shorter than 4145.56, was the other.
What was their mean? 8.8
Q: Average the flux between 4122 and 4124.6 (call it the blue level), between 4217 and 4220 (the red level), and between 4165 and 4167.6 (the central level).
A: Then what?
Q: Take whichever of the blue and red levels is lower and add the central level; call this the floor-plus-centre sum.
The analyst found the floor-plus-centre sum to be 153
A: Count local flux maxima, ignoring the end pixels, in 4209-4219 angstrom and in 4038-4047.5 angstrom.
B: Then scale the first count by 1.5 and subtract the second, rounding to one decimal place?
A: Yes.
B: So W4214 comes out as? 3.5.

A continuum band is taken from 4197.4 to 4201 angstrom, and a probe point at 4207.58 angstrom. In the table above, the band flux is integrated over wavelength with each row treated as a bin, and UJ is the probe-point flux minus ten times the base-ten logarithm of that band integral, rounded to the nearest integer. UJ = 54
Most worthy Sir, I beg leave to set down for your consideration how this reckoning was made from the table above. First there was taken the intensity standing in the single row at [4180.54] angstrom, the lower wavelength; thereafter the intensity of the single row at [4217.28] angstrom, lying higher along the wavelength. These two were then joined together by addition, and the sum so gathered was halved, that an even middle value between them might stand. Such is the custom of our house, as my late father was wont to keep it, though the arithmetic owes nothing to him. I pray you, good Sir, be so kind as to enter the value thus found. 78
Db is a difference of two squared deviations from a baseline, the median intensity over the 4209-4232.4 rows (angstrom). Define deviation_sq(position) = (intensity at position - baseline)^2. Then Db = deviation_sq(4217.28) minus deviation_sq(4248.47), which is -35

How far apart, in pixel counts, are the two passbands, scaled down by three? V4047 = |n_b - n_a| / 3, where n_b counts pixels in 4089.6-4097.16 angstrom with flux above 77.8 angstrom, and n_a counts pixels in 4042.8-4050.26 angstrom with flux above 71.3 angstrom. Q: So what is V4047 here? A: 0.3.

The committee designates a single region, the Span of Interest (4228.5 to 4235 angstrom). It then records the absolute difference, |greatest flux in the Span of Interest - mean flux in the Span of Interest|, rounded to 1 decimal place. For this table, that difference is 5.1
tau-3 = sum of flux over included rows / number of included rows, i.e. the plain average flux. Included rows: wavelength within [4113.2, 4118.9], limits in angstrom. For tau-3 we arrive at 78.6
